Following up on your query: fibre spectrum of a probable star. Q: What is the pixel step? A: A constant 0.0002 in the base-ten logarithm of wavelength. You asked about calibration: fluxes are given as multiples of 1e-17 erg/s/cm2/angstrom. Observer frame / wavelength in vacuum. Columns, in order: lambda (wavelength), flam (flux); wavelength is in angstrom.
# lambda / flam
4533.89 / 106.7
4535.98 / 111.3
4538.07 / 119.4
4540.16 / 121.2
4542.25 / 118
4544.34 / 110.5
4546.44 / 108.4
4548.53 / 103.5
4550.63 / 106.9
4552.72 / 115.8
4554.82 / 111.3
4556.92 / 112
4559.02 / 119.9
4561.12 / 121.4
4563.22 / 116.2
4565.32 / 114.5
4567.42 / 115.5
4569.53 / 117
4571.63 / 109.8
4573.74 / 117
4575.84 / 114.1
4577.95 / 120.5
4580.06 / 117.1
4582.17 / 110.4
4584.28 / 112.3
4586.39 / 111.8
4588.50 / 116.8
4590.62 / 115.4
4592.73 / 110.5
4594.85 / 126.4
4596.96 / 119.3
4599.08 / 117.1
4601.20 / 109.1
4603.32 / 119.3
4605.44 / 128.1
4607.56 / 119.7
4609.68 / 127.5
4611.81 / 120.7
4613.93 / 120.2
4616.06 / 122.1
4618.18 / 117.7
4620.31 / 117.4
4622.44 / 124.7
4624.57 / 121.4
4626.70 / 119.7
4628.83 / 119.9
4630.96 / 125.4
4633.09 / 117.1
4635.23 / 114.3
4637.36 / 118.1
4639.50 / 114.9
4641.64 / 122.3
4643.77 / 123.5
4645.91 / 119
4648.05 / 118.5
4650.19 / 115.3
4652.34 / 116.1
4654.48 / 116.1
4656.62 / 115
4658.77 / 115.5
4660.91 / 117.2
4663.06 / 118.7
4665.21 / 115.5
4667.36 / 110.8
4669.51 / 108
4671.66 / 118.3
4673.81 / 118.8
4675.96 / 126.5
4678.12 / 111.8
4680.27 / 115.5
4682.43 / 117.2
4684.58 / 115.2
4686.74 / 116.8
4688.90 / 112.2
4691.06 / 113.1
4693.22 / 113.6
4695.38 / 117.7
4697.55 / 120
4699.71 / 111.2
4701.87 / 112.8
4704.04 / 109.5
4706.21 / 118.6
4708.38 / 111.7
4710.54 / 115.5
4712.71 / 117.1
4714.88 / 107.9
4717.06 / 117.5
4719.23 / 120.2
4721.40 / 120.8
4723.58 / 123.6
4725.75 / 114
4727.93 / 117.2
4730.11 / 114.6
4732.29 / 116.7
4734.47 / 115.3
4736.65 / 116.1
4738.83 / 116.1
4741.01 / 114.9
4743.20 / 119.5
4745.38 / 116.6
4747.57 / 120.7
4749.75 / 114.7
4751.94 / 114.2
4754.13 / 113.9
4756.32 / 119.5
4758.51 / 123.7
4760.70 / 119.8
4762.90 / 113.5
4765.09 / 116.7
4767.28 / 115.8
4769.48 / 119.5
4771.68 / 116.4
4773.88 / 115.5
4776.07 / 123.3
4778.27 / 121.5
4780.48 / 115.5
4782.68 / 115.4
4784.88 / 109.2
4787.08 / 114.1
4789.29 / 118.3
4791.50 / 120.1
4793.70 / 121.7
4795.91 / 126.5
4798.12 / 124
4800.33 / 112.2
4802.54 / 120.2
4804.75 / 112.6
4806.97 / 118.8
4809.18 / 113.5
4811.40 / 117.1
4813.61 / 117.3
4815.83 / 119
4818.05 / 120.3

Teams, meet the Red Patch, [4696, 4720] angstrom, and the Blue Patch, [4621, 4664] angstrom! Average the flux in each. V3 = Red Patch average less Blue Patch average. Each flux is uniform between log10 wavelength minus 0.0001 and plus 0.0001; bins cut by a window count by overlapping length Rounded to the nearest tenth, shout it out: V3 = -3.9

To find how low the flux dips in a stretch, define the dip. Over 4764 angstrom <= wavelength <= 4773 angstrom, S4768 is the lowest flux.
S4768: 115.8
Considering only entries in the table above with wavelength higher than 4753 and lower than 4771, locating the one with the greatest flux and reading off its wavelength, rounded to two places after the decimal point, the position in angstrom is 4758.51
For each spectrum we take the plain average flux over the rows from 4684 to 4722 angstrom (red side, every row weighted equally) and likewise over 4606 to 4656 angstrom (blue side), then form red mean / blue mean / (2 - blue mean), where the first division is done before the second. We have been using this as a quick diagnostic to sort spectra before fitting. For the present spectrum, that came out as -0.0082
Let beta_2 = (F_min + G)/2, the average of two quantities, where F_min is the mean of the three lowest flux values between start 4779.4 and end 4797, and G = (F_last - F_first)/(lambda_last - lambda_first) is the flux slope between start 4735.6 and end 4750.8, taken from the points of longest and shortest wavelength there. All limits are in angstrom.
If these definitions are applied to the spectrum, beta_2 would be 56.4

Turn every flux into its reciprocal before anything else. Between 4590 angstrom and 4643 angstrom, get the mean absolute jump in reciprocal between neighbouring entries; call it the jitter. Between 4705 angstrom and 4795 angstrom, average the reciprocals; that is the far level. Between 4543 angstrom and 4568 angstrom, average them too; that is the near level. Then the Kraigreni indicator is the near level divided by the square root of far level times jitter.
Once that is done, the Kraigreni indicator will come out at 4.91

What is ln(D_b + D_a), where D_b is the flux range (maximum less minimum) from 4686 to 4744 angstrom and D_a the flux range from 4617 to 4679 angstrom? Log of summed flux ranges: 3.532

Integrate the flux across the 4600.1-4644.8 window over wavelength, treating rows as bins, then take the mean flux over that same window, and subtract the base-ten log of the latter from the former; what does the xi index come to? 5369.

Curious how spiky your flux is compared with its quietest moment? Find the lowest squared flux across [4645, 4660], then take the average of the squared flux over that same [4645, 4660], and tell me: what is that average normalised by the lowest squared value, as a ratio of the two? 1.03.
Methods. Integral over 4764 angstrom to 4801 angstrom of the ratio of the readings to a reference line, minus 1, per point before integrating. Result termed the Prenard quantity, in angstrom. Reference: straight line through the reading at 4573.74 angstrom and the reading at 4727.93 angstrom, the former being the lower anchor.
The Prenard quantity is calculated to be 0.2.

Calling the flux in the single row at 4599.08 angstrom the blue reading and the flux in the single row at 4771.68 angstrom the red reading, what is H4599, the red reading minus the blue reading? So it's -0.7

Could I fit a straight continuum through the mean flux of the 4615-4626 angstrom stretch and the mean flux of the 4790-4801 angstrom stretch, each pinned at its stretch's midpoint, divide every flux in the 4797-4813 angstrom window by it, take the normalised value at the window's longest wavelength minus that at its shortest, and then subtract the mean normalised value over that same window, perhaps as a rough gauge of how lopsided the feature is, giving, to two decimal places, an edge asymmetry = -1.02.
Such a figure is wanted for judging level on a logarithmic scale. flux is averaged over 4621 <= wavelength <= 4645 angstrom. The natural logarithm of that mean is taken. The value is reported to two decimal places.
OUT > 4.79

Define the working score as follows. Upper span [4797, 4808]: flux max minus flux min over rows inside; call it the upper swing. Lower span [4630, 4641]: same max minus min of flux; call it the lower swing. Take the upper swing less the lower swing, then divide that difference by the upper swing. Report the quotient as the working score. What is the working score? 0.06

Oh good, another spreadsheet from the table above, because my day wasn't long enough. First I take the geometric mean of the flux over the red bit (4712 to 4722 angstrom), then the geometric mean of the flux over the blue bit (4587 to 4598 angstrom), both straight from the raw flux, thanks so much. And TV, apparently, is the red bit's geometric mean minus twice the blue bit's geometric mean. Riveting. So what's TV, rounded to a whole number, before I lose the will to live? -119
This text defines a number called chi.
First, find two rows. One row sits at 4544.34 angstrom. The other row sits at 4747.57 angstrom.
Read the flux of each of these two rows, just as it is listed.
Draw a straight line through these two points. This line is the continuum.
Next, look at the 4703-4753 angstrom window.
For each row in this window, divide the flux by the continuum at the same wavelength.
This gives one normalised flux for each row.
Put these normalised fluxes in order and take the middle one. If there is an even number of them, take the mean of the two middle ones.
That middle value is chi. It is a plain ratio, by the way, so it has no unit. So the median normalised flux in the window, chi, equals 0.967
